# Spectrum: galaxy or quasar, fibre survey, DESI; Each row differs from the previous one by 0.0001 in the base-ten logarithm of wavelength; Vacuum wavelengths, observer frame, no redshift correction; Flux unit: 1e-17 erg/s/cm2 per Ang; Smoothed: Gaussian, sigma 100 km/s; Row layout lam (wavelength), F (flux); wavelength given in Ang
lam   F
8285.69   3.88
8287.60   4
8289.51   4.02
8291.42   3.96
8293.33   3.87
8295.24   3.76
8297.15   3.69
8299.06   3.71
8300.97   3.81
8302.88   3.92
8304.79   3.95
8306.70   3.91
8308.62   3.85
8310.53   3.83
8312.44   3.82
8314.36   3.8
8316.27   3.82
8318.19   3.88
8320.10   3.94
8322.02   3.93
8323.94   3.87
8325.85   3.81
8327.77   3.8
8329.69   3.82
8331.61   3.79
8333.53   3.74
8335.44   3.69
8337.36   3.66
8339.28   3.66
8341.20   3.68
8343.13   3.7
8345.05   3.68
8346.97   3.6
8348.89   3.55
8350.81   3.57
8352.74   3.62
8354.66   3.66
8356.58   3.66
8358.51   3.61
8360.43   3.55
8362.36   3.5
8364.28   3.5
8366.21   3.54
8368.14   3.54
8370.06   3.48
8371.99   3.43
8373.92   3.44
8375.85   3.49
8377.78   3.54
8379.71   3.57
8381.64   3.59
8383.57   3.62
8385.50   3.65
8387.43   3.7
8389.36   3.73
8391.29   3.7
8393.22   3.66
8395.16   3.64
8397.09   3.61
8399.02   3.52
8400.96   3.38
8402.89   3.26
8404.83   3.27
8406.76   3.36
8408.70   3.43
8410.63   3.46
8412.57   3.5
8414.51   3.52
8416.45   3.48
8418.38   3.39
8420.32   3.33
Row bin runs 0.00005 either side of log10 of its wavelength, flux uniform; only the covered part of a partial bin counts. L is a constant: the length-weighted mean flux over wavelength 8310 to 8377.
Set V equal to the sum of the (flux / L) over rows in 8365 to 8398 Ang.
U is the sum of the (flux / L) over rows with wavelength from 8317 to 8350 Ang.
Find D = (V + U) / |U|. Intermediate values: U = 17.4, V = 16.6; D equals 1.96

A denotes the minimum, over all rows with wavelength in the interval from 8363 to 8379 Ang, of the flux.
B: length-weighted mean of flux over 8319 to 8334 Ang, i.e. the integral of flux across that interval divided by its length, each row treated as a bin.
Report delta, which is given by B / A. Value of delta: 1.12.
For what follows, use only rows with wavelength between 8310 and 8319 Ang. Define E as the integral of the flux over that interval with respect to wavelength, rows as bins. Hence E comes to 34.5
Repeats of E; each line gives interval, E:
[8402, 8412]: 33.6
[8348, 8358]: 36.1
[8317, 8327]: 38.8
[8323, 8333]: 38.1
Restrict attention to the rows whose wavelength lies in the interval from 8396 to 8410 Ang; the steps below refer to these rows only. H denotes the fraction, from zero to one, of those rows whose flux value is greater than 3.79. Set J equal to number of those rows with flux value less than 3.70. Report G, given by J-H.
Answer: 7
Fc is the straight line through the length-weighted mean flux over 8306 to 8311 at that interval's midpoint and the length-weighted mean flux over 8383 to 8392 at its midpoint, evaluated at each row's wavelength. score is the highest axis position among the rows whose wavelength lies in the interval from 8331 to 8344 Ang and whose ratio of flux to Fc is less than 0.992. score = 8343.13 Ang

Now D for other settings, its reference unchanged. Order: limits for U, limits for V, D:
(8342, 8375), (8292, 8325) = 2.08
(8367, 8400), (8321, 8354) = 2.04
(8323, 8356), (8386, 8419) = 1.95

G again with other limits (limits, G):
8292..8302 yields 1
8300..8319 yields -1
